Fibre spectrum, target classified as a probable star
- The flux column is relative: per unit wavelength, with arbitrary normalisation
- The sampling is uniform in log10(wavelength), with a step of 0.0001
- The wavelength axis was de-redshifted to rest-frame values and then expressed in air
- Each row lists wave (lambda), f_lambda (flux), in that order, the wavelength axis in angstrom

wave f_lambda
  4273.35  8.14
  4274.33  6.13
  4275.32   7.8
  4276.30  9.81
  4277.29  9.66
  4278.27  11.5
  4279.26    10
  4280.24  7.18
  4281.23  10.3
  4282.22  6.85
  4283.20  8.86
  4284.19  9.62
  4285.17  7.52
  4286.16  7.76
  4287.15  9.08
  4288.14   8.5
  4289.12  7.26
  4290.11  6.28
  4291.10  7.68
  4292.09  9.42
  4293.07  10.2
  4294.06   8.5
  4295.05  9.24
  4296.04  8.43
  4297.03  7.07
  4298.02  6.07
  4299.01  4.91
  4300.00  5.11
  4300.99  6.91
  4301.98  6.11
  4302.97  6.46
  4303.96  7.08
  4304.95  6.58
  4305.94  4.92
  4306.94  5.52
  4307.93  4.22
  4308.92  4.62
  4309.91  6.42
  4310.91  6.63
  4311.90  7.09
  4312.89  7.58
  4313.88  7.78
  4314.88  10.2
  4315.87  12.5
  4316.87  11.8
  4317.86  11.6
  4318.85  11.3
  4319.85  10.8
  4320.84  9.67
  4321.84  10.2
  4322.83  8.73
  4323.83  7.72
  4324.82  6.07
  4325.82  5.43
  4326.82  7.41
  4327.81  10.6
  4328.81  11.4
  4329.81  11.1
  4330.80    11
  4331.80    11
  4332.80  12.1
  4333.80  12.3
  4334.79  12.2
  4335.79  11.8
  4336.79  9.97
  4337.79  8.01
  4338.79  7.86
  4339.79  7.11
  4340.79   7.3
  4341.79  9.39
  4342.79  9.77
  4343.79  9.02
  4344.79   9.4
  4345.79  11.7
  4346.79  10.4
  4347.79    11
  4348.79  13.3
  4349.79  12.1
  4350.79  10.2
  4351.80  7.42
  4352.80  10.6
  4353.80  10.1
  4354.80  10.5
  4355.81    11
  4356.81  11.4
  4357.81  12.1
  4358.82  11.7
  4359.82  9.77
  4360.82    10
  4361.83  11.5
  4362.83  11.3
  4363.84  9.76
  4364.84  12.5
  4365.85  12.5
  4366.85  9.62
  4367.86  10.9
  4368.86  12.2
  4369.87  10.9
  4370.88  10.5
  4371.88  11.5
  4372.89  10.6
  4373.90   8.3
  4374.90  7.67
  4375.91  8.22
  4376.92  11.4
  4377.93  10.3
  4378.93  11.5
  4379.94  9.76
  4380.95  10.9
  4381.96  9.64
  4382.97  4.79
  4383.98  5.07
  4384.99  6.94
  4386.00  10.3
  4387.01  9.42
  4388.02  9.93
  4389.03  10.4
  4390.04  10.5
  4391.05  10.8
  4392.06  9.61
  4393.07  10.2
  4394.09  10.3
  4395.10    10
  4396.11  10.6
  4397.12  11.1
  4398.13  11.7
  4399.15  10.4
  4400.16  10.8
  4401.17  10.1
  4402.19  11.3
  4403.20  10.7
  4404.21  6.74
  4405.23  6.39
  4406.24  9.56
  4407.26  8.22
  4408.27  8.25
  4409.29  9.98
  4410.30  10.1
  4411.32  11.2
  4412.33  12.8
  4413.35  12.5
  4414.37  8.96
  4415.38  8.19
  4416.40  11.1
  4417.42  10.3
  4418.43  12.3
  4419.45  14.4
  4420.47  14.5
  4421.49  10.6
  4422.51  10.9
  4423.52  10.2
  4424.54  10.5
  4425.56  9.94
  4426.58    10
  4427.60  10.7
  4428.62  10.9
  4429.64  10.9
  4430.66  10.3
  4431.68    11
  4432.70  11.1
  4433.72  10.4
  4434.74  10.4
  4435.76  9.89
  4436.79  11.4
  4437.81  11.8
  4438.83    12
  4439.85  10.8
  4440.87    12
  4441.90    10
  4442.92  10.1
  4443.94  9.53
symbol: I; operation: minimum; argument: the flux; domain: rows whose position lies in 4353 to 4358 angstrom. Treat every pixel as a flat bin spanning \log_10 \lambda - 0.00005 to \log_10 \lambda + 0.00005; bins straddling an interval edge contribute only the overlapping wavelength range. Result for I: 10.1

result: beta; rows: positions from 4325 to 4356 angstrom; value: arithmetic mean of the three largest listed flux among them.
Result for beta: 12.6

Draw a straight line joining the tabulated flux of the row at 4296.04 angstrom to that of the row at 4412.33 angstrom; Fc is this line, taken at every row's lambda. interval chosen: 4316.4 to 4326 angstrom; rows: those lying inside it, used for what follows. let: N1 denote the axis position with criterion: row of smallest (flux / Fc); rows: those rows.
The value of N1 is 4325.82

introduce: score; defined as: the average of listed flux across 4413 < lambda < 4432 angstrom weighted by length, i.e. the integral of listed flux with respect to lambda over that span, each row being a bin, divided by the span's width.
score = 10.9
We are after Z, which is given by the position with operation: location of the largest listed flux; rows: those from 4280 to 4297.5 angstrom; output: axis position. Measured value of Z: 4281.23 angstrom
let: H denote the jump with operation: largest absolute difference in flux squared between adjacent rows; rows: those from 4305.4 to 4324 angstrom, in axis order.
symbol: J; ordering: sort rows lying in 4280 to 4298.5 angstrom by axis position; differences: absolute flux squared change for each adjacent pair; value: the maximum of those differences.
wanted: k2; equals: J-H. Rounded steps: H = 52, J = 59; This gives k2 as 7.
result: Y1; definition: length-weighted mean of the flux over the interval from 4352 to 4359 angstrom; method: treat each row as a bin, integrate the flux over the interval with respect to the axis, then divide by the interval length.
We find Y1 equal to 10.9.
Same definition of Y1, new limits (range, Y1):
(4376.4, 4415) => 9.8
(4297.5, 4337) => 8.5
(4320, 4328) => 8.3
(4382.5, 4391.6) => 8.7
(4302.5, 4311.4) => 5.8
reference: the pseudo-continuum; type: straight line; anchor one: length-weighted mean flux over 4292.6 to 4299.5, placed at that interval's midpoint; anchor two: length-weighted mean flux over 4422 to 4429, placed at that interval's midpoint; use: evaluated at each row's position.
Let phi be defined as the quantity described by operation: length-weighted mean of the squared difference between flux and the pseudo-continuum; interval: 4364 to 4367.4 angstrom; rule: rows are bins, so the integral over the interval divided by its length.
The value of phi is 7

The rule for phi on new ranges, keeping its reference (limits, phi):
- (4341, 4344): 1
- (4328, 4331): 7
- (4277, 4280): 9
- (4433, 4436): 0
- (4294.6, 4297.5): 1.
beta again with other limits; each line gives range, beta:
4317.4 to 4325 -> 11.2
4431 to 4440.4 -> 11.7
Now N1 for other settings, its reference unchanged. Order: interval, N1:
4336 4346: 4339.79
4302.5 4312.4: 4307.93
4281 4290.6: 4290.11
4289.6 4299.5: 4299.01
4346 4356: 4351.80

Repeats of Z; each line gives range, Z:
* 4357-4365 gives 4364.84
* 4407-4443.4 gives 4420.47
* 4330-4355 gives 4348.79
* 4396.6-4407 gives 4398.13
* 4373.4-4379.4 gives 4378.93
